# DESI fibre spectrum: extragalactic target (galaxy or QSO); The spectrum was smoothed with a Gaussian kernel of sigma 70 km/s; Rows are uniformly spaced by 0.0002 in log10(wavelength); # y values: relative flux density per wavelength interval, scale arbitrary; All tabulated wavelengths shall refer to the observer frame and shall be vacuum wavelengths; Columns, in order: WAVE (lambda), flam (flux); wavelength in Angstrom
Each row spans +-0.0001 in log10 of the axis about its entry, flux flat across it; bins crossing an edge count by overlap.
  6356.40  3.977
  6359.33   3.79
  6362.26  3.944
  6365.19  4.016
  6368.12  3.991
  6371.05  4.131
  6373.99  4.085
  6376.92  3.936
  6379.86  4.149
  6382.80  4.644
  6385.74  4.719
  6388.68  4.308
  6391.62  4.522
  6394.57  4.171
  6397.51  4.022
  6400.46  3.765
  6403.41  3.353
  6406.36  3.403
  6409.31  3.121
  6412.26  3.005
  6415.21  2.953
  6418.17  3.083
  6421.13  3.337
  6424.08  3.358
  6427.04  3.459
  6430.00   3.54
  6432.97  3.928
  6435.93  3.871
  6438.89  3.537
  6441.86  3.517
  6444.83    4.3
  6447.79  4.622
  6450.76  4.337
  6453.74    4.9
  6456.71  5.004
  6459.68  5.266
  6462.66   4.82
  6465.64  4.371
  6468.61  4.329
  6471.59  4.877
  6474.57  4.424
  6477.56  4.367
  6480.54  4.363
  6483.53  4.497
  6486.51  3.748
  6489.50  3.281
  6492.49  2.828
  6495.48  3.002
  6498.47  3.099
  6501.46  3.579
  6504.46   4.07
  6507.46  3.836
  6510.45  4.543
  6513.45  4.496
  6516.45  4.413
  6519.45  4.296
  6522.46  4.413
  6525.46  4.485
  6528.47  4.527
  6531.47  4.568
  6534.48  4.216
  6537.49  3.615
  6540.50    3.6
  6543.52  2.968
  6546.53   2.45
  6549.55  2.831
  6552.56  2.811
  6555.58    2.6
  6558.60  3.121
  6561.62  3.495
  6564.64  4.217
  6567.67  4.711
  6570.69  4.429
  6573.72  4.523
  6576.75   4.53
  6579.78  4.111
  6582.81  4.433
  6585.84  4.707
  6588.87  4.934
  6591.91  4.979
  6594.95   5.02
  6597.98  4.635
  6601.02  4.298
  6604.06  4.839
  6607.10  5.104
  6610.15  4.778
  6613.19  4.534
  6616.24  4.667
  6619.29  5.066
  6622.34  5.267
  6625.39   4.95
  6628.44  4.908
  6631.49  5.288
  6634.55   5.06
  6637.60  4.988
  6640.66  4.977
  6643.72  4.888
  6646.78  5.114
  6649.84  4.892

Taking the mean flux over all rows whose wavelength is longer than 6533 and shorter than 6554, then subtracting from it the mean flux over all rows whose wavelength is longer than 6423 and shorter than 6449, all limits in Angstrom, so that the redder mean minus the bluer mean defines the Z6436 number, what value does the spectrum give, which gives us -0.6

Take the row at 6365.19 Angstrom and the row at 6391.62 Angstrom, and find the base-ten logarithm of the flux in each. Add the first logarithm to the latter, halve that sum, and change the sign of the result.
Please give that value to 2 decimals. -0.63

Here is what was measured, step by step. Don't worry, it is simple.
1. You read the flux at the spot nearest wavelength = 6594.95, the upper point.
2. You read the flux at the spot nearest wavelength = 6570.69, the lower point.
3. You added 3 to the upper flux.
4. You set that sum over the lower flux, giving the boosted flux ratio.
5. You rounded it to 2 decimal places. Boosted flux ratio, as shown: 1.81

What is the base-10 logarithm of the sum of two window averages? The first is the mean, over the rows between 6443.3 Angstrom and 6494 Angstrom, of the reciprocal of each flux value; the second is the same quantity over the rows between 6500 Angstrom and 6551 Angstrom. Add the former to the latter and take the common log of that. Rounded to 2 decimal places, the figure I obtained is -0.30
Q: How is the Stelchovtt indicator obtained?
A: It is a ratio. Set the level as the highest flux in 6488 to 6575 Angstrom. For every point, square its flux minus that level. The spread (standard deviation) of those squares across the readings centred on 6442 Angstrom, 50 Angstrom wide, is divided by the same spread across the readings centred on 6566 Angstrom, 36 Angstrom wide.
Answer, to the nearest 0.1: 0.5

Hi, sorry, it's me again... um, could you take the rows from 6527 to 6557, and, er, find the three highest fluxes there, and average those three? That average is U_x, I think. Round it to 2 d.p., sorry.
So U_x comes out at 4.44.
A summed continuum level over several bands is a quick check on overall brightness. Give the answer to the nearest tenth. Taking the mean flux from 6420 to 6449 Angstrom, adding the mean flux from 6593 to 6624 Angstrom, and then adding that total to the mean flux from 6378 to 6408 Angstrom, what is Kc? 12.7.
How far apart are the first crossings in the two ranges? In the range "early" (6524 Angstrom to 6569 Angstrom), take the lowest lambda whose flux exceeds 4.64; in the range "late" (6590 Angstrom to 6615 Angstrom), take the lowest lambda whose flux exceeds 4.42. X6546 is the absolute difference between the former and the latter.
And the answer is 24.2 Angstrom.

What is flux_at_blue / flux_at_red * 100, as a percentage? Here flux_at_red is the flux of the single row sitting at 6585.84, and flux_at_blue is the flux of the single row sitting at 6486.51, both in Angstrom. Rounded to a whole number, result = 80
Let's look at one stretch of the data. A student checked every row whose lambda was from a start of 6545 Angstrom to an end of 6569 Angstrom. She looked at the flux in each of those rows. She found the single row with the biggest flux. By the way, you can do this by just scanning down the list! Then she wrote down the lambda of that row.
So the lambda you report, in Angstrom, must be 6567.67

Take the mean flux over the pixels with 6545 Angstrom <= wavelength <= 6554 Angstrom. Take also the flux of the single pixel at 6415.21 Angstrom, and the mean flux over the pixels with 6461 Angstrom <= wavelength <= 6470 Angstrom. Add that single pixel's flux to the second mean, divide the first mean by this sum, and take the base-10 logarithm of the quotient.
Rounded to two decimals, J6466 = -0.44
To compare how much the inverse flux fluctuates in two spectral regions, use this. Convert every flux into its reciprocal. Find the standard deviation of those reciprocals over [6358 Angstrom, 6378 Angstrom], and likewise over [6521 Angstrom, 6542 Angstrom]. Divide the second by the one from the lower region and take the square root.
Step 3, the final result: 1.9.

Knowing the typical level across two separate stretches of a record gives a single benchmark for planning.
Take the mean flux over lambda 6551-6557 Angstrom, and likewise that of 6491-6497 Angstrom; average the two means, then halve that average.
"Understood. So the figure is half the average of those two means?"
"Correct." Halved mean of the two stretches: 1.41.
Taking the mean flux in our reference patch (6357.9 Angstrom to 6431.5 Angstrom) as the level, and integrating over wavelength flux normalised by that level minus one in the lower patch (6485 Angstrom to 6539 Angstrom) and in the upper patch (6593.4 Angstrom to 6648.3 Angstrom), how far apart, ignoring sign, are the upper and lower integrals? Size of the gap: 14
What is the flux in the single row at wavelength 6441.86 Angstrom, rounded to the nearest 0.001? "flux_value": 3.517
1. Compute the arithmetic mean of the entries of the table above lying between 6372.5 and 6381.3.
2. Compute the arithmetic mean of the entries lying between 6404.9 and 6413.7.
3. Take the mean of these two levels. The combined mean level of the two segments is 3.6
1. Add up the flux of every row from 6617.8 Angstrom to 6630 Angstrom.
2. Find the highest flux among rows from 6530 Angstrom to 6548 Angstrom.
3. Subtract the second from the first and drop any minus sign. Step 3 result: 16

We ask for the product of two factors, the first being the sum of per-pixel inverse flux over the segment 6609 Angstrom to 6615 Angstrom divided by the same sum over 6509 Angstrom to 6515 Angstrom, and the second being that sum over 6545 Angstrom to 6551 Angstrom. 0.74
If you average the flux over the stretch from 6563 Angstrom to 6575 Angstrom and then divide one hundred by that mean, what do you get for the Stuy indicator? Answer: 22.4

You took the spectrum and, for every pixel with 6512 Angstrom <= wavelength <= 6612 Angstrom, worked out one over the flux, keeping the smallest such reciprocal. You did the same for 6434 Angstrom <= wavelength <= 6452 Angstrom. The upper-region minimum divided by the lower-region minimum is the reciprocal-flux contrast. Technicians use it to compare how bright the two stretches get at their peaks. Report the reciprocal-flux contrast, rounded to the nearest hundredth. 0.91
